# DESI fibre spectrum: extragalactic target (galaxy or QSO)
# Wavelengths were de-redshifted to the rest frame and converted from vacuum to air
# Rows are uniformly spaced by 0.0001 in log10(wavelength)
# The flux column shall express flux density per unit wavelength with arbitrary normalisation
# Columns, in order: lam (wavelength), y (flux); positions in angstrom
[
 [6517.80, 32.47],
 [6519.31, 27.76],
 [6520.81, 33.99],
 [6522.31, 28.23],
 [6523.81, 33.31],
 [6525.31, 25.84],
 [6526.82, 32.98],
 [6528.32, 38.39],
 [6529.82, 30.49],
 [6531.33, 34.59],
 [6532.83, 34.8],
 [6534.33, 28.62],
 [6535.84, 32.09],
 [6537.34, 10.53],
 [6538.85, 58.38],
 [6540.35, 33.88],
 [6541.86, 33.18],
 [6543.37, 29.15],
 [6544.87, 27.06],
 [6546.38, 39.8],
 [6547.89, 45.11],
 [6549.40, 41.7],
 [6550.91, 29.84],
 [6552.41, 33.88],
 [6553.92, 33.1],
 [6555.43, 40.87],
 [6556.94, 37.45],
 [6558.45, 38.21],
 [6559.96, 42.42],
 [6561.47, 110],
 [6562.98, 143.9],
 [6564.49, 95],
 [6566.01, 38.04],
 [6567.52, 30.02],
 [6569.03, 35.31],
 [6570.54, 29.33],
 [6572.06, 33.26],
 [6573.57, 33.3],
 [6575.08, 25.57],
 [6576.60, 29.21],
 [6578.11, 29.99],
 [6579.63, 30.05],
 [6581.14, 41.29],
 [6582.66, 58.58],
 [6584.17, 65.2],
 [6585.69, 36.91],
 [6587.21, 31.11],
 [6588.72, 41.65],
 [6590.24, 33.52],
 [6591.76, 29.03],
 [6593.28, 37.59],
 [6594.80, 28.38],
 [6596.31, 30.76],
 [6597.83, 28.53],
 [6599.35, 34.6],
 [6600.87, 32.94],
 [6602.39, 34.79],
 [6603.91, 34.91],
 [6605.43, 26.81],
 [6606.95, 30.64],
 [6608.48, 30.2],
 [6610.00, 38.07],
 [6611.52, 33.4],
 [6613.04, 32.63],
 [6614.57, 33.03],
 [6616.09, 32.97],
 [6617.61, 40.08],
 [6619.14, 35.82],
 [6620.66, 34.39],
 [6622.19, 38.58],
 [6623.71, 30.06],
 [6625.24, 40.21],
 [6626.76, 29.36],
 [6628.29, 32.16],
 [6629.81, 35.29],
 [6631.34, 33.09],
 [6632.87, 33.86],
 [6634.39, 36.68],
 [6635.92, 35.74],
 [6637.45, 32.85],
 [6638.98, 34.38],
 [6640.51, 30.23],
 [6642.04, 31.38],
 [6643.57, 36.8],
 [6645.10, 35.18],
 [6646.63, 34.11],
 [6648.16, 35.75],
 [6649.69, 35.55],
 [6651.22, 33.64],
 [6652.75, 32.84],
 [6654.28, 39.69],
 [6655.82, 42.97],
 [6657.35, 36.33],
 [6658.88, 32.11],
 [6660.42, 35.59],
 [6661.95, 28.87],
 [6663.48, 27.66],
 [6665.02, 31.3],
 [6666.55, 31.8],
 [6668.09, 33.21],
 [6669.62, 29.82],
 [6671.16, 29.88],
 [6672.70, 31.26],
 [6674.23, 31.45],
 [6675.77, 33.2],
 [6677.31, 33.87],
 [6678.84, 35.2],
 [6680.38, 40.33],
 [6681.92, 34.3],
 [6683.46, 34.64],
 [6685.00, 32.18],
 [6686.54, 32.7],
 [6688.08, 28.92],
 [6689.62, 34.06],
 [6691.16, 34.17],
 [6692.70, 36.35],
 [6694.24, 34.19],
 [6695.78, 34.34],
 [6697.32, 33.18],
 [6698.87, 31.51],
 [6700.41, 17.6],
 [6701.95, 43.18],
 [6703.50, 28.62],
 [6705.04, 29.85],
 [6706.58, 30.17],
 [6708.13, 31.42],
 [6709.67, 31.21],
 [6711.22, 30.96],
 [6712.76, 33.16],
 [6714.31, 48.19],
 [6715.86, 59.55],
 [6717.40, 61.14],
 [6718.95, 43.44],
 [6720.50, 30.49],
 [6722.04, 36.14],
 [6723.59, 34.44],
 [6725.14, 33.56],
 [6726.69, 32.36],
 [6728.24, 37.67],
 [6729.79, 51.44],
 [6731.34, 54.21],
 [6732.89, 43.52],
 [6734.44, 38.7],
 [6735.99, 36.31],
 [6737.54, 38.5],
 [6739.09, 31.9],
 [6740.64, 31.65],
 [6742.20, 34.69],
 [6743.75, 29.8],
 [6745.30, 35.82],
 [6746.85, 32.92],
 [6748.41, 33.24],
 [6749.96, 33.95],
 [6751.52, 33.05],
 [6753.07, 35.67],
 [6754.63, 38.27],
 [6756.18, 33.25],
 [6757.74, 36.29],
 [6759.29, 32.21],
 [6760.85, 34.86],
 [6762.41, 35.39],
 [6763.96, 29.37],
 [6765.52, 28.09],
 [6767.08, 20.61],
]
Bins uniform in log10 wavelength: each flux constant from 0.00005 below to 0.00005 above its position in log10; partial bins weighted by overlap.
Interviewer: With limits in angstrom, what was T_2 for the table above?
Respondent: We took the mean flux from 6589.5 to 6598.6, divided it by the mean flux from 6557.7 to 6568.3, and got 0.44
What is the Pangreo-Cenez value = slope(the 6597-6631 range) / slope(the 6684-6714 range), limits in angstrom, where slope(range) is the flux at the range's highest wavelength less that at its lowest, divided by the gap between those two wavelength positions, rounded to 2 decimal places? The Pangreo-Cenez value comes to 5.99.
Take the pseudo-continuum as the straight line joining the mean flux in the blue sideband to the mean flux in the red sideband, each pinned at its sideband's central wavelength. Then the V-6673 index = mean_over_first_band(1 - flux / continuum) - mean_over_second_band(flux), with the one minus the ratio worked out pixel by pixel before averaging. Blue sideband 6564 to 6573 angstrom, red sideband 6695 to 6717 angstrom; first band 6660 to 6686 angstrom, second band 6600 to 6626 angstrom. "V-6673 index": -34.0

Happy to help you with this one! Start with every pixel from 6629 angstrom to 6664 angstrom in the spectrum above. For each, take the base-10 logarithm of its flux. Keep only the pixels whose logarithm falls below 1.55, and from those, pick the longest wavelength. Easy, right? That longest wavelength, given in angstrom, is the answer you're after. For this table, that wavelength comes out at 6663.48 angstrom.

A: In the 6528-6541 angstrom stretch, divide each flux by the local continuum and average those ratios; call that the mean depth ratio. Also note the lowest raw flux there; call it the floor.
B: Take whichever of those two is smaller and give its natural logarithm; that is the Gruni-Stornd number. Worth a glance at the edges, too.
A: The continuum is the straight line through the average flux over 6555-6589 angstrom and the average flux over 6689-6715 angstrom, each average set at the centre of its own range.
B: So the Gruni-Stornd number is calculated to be -0.4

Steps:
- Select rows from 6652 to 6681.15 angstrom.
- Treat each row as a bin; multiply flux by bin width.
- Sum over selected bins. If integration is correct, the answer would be 978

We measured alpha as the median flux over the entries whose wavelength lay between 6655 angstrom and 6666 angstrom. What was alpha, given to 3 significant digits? 32.1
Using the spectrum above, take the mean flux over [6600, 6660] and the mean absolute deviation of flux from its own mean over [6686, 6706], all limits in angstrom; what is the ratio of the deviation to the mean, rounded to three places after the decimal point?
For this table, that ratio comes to 0.110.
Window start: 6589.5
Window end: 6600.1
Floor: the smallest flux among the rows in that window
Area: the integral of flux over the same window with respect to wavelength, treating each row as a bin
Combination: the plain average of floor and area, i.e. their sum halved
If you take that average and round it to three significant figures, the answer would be 183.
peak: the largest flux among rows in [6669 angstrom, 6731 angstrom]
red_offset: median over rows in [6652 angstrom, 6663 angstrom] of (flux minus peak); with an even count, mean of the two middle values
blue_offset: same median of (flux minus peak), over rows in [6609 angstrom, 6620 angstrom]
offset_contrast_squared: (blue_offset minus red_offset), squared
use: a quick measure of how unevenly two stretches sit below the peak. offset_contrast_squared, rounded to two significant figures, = 4.8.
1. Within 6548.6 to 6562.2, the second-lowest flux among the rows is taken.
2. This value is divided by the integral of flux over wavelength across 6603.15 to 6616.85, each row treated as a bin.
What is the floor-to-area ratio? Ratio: 0.0743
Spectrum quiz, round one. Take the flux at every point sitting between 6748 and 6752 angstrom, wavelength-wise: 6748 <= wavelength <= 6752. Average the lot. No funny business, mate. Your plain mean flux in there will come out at 33.4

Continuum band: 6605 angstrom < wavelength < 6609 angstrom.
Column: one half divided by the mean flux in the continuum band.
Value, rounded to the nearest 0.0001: 0.0171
